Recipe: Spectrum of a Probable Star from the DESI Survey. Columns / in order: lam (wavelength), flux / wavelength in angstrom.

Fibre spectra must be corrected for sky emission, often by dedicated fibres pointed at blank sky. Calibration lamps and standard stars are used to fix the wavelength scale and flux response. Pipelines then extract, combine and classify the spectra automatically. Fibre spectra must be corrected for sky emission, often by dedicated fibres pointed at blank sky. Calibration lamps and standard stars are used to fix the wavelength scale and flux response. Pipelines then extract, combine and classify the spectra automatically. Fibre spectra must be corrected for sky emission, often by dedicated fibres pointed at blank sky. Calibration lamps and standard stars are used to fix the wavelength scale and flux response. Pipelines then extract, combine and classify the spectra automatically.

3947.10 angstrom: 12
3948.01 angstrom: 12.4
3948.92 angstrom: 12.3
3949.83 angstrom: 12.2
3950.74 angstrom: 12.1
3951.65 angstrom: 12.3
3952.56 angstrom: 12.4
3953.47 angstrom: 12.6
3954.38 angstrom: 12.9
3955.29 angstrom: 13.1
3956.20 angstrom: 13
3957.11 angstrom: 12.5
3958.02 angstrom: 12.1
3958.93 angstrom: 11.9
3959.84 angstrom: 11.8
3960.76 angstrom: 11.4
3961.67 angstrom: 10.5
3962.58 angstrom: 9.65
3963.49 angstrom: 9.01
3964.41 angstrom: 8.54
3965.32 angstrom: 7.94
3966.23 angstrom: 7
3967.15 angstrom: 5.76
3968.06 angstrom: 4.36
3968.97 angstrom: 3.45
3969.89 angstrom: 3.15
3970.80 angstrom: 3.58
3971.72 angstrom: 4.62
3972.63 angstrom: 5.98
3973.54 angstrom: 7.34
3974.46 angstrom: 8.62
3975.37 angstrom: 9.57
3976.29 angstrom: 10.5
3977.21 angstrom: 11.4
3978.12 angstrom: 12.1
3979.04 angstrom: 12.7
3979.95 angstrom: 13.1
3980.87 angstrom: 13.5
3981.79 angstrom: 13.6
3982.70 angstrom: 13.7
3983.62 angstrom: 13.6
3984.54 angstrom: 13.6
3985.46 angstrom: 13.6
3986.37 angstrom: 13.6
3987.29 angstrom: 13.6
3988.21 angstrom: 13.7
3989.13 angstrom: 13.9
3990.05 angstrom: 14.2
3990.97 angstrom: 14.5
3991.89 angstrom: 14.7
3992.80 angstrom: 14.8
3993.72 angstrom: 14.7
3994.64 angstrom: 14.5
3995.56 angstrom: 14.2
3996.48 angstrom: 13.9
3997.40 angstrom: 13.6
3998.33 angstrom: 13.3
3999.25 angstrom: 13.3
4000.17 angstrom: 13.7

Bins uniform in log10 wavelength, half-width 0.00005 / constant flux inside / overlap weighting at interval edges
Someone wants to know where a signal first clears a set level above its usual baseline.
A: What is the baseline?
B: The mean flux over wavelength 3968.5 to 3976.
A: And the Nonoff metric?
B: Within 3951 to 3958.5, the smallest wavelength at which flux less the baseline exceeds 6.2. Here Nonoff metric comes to 3951.65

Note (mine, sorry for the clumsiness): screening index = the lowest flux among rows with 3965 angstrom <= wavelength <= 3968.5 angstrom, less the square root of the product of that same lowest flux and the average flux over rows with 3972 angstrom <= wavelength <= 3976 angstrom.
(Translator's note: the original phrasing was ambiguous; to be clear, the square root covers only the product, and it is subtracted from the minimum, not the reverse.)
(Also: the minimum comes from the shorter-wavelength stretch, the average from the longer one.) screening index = -1.5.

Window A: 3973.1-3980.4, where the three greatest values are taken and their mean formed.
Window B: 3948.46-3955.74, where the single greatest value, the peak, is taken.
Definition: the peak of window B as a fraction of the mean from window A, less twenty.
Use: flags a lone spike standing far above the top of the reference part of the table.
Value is -19.0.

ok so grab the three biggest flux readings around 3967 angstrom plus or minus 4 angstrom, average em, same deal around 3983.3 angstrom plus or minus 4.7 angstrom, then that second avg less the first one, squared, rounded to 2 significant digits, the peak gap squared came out 26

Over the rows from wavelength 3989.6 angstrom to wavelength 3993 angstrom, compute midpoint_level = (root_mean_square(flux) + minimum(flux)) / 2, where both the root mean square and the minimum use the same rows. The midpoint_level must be 14.4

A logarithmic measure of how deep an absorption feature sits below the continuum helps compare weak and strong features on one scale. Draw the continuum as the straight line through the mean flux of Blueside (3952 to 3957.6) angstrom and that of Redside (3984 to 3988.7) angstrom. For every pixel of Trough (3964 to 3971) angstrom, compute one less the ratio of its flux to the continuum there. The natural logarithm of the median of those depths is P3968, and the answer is -0.5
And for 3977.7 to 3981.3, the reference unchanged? -3.2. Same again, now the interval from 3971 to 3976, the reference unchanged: -0.8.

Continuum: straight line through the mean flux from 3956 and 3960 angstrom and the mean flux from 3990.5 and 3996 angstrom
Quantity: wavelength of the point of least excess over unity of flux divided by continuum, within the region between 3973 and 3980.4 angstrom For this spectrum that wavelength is 3973.54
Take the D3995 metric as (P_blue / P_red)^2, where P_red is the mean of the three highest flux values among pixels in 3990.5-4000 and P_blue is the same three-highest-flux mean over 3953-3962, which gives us 0.78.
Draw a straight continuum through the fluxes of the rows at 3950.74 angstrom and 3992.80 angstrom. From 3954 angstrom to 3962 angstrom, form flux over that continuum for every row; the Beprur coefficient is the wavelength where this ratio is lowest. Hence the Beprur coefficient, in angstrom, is 3961.67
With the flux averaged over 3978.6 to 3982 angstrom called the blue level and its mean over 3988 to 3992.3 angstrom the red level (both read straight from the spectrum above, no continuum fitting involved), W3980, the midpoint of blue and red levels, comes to 13.7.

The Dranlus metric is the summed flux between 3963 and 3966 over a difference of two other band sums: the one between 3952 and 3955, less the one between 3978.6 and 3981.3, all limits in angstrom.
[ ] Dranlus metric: -18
